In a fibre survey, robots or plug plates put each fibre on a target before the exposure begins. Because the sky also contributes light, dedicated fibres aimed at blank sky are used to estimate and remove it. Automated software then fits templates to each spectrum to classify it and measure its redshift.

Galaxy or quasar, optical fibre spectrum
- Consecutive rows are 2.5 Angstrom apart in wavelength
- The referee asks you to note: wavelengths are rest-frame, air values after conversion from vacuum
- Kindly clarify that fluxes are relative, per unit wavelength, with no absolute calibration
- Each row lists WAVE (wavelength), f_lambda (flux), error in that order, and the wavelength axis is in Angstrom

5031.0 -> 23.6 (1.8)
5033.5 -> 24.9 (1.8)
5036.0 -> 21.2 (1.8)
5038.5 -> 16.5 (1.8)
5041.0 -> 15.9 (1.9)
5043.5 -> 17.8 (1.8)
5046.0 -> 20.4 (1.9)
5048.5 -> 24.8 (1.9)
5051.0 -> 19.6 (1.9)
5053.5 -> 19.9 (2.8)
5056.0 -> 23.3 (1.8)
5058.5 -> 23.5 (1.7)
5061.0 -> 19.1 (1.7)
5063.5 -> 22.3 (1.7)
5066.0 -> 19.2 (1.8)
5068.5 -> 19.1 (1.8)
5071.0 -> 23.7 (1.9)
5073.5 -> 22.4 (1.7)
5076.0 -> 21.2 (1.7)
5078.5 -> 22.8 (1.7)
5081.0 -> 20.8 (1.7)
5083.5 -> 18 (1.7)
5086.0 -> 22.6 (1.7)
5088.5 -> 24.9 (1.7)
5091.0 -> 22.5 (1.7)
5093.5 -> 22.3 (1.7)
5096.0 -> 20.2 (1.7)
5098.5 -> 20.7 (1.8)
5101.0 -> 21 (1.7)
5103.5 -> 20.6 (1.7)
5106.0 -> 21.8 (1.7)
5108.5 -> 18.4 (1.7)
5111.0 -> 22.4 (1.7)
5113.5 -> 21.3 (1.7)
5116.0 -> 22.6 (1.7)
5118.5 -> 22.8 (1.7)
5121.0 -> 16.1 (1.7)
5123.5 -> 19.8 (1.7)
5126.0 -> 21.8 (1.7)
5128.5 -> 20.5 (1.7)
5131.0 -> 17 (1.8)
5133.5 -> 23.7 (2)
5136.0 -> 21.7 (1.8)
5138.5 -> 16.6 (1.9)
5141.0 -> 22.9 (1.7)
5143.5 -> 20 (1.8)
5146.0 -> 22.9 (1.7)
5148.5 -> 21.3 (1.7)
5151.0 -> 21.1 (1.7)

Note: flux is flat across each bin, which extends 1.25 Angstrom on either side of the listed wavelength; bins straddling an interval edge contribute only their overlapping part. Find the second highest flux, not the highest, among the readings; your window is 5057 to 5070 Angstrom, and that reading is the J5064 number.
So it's 22.3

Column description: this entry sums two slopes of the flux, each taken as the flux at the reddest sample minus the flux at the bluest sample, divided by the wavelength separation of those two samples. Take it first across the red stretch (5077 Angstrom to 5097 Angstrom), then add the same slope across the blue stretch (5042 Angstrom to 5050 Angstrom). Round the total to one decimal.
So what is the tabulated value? 1.3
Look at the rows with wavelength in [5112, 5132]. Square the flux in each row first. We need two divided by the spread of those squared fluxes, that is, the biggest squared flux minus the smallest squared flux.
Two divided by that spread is 0.0077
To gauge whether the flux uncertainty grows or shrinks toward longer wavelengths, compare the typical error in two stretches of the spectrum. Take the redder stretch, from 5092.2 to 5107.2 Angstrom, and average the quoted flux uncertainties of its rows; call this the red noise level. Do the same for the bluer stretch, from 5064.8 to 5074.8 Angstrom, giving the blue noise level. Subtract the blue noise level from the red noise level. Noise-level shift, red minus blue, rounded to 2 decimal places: -0.08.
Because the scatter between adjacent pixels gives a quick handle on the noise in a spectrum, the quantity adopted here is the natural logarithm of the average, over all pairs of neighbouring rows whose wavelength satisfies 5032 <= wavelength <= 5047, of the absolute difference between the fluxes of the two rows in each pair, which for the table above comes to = 0.99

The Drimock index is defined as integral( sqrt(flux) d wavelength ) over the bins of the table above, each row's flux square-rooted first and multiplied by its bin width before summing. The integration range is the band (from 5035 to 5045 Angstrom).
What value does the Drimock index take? 42.2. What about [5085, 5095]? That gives 48.0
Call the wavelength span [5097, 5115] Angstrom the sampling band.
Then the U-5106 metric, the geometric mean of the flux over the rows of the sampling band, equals 20.9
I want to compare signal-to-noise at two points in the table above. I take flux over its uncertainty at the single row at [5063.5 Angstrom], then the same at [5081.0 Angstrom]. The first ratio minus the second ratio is 0.9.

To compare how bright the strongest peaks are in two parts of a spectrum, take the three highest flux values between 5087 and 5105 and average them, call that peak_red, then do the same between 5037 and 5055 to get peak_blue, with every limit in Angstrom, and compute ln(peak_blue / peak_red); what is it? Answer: -0.07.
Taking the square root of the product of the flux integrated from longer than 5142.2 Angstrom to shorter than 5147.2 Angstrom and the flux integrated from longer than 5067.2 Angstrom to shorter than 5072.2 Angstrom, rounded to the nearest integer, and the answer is 107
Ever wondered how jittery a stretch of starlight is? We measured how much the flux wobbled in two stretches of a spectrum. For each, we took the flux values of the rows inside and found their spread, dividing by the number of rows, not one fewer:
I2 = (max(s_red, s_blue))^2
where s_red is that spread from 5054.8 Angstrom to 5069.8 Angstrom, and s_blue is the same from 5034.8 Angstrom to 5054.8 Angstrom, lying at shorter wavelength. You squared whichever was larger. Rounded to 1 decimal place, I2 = 7.1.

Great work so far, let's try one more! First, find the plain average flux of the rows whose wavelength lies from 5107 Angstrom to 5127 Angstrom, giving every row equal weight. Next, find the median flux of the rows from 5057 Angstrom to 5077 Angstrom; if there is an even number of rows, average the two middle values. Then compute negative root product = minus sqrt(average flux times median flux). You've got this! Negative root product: -21.2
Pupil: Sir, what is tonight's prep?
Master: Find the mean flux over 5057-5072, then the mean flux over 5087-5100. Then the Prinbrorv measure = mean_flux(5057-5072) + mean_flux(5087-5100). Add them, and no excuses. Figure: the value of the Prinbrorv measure 43.3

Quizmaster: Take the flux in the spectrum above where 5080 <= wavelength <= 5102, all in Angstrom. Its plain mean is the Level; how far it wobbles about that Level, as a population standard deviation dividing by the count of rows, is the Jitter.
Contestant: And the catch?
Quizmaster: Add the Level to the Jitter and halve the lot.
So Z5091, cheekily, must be 11.6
